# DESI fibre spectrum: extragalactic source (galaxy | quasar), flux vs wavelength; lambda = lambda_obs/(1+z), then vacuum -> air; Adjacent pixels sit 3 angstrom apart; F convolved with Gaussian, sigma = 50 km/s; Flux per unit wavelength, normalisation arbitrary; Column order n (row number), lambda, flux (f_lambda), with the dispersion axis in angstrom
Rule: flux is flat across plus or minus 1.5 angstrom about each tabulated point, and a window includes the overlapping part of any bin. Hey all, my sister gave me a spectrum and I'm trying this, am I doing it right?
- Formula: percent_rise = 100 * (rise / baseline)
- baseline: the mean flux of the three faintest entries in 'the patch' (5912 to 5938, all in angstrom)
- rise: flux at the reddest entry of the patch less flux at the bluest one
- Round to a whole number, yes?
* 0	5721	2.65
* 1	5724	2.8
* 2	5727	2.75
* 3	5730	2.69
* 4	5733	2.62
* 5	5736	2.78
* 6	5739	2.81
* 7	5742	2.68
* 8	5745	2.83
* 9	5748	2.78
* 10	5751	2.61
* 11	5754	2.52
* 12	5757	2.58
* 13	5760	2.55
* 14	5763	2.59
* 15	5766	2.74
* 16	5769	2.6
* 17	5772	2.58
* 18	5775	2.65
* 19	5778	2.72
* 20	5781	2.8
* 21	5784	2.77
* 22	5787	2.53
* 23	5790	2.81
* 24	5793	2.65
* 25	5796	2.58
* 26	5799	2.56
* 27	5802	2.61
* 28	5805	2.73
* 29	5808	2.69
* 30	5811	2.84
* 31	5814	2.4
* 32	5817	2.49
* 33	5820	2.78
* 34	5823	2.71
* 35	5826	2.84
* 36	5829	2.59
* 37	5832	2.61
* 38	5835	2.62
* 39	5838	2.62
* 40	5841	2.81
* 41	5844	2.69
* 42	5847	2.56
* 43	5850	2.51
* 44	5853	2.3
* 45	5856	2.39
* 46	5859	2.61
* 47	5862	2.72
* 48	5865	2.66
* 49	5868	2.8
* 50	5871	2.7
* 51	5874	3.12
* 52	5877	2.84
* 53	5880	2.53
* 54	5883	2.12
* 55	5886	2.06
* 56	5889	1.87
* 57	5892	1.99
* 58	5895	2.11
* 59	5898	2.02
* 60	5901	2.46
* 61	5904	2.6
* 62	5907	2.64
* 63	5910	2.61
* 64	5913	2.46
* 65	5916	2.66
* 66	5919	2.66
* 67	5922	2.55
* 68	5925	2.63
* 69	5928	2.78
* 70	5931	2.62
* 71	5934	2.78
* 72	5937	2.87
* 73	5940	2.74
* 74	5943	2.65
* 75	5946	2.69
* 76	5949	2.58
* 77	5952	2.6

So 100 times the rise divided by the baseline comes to 16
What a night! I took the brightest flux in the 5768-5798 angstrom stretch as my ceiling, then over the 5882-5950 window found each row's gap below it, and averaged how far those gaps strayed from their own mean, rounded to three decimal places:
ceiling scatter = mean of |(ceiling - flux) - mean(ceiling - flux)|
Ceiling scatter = 0.242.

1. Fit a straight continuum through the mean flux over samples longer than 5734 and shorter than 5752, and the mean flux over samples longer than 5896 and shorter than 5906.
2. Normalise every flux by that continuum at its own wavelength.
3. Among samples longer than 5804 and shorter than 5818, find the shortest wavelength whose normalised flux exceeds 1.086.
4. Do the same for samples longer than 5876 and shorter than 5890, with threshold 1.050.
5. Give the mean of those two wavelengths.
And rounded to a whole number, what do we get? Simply 5844 angstrom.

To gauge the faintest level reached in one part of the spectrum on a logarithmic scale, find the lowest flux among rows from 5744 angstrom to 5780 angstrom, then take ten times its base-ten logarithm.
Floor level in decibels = 4.0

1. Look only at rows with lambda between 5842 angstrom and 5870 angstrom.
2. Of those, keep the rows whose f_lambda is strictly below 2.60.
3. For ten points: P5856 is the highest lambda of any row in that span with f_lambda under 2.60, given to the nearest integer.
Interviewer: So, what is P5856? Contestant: 5856 angstrom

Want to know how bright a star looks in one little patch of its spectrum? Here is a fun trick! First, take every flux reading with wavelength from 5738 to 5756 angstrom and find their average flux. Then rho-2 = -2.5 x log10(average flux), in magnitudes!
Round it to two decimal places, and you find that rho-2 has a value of -1.08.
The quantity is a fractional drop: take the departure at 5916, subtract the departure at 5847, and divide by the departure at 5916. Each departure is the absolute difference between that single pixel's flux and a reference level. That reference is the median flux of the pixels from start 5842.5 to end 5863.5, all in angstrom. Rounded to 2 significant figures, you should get 1.0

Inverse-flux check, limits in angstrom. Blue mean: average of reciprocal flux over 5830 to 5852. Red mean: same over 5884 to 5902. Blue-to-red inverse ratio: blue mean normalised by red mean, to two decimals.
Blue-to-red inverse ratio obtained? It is 0.79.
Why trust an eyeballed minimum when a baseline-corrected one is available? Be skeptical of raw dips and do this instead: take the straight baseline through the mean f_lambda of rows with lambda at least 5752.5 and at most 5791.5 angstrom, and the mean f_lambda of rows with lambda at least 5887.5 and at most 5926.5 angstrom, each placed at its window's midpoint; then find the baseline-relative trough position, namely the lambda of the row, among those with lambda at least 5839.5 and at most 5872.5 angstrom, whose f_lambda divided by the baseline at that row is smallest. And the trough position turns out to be 5853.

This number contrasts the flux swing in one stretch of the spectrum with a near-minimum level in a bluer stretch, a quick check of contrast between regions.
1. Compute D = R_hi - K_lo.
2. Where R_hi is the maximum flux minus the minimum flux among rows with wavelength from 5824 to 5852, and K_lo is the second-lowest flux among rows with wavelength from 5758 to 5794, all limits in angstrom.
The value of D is -2.22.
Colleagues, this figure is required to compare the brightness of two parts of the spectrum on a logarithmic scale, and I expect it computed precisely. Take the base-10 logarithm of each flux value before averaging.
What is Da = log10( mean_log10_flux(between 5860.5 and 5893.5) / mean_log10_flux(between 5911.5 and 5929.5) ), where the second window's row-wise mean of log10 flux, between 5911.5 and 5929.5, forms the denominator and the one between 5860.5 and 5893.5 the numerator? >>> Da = -0.030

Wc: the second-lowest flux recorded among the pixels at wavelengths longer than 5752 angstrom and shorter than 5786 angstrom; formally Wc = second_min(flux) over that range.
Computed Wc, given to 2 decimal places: 2.55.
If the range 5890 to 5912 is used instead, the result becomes 2.02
